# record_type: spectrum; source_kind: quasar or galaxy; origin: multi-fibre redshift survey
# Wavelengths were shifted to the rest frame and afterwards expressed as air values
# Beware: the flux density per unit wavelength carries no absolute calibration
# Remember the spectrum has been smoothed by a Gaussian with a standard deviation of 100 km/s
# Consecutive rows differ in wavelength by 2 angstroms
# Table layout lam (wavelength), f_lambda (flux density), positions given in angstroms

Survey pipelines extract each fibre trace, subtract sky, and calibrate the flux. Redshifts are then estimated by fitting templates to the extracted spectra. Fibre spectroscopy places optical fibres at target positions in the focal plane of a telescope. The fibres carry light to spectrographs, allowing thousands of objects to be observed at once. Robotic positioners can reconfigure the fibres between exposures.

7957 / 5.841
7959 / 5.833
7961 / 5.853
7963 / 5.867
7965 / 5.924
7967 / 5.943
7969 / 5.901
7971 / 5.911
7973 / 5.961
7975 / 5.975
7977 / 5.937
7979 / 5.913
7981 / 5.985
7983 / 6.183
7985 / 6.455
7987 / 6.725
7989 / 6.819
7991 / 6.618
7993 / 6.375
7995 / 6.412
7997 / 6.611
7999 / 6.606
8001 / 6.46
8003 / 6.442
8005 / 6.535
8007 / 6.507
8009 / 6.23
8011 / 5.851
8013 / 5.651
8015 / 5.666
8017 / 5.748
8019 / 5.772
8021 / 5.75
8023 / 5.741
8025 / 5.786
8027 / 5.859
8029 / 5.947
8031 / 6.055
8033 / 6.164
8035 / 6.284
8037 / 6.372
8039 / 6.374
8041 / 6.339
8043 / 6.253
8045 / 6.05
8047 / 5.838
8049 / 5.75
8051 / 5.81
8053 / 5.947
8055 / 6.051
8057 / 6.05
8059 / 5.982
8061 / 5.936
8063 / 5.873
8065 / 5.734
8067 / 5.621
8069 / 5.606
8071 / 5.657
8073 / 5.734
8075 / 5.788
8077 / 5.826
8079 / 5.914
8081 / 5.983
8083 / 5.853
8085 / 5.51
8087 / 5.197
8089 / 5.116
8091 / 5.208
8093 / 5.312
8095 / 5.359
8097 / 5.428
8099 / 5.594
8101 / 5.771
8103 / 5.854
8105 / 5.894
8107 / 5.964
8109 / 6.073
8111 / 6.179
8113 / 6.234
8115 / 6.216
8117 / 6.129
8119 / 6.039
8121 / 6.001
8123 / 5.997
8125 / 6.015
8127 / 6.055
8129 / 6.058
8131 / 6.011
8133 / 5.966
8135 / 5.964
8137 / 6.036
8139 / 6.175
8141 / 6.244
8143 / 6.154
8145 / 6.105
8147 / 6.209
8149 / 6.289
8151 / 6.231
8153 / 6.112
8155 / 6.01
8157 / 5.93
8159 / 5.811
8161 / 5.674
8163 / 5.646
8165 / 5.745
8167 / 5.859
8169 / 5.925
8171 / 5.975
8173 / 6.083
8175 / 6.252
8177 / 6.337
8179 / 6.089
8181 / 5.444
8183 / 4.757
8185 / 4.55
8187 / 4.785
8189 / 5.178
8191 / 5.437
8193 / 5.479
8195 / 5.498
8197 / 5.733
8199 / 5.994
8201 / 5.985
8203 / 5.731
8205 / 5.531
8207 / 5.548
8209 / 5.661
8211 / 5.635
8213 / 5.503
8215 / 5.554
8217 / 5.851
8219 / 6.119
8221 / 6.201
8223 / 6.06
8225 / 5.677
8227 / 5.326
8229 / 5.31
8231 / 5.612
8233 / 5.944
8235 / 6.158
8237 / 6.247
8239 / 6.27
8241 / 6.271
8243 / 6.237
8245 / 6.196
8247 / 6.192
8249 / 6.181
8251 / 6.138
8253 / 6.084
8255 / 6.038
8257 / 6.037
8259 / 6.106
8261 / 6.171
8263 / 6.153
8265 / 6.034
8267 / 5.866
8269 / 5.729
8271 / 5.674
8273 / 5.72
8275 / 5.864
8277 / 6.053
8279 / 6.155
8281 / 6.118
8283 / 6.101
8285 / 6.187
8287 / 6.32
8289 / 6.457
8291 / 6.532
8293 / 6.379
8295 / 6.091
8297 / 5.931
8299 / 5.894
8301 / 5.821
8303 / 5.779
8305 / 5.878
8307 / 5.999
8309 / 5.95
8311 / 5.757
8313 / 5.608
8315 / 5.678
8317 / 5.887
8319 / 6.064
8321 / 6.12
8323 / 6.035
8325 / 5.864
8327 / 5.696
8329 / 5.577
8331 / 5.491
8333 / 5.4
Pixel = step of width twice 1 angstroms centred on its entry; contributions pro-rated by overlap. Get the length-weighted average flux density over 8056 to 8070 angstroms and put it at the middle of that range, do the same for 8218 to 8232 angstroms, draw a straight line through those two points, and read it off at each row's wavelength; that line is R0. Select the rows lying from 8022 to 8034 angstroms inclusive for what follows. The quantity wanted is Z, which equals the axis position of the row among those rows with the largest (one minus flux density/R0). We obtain 8023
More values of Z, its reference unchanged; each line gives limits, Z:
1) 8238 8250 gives 8249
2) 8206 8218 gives 8213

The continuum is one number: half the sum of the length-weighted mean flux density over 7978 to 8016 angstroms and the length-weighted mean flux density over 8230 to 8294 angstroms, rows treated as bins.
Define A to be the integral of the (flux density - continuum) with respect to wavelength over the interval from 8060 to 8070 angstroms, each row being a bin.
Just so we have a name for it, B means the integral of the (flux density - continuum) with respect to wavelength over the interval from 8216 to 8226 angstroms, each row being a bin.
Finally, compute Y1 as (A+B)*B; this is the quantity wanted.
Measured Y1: 16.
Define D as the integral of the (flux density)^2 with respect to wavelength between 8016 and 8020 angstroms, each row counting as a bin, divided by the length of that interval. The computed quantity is 33.2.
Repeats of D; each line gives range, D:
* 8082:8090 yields 29.4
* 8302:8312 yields 34.5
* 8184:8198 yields 27.6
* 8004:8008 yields 42.5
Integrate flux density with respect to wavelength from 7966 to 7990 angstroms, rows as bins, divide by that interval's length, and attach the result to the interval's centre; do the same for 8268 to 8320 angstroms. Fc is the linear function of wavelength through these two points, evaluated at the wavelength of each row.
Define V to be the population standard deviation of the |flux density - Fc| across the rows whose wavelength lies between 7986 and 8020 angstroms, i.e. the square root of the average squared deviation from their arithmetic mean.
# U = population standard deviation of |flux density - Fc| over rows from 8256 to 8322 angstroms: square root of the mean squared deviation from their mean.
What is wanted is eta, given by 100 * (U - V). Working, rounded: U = 0.13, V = 0.13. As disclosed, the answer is 0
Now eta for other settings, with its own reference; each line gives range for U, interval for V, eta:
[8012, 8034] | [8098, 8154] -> 4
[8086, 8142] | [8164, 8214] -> -8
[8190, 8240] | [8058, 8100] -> -6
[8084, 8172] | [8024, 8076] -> 13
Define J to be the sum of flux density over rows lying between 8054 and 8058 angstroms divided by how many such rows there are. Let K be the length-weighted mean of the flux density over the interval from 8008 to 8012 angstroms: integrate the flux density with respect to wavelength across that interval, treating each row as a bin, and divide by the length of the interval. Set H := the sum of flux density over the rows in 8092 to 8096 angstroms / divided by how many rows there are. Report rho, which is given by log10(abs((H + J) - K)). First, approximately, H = 5.3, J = 6.1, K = 6.0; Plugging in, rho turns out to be 0.728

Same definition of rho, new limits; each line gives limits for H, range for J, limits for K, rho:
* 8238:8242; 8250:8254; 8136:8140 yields 0.798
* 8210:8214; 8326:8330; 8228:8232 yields 0.759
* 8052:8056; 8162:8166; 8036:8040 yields 0.726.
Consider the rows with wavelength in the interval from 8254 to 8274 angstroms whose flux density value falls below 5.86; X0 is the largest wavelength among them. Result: 8273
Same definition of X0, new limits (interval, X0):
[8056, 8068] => 8067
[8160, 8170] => 8167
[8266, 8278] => 8273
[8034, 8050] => 8049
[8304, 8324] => 8315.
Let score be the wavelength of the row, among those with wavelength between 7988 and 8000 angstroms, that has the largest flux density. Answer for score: 7989 angstroms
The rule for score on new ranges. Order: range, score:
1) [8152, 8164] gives 8153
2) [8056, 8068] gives 8057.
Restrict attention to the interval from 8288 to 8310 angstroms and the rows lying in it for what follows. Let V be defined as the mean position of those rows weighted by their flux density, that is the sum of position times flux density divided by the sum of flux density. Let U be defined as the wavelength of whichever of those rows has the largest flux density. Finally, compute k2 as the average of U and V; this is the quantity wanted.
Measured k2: 8294.9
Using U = 8291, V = 8298.8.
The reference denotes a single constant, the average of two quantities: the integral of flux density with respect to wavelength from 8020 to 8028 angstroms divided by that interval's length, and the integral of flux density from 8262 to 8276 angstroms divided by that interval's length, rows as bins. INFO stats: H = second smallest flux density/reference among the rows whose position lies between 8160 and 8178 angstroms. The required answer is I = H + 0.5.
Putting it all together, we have 1.47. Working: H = 0.97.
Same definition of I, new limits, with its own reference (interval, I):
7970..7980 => 1.52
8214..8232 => 1.41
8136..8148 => 1.55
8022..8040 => 1.49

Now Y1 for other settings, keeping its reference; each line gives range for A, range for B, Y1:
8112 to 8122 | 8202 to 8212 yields 40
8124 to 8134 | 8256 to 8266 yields 3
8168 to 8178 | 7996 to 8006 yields 7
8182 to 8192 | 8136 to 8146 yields 9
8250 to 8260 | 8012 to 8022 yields 31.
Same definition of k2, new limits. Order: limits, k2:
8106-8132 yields 8116.0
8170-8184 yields 8176.9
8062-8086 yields 8077.5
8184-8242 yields 8227.4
